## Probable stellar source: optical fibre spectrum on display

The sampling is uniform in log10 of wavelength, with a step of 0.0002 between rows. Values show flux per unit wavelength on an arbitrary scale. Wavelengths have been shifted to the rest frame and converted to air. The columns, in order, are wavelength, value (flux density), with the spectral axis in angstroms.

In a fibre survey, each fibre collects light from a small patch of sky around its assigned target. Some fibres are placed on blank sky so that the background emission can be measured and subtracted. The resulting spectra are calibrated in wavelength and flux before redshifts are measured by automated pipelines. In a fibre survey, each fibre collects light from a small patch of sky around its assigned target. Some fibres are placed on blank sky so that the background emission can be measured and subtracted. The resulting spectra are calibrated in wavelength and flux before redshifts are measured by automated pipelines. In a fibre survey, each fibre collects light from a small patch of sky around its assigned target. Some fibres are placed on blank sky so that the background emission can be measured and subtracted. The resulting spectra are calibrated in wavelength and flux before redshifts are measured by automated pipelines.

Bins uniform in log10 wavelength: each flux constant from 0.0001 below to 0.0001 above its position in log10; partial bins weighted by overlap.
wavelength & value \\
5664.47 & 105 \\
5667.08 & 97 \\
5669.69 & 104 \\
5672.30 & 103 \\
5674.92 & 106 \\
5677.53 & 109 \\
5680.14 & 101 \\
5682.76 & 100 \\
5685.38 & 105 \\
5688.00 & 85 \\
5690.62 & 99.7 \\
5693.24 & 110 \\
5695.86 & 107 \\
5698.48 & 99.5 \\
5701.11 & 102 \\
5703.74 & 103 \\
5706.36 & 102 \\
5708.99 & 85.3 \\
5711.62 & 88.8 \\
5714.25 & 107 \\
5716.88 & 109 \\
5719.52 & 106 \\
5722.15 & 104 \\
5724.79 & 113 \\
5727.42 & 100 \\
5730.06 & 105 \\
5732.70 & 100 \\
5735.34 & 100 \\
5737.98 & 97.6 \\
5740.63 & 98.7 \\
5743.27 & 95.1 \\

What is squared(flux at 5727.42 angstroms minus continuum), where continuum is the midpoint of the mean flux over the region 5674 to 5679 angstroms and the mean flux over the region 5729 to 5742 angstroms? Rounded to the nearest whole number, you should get 15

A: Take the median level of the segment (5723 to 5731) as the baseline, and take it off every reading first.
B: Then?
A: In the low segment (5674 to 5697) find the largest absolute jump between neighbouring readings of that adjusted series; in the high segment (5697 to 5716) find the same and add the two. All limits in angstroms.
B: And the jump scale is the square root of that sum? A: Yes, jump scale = 6.2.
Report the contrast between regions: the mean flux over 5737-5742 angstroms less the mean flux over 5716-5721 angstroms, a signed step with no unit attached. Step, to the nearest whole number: -9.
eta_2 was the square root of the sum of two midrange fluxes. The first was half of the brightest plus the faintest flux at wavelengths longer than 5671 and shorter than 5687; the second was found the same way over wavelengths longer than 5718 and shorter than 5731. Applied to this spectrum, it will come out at 14.5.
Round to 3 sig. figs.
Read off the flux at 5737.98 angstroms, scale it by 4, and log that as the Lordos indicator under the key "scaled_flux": 390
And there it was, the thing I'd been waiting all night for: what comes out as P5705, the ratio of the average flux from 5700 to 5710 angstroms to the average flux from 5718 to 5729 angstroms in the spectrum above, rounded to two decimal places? 0.93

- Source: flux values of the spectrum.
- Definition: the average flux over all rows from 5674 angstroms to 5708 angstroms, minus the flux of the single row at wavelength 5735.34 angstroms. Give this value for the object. 2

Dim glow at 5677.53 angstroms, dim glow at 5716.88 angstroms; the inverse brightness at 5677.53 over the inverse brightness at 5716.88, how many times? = 1.00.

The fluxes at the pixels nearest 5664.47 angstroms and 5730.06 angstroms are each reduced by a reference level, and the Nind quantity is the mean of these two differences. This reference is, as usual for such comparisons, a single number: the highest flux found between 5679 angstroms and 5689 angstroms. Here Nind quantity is 0.0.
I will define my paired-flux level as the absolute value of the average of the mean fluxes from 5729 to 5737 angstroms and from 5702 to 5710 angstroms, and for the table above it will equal 99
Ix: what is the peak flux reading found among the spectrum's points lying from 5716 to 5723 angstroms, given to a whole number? 109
